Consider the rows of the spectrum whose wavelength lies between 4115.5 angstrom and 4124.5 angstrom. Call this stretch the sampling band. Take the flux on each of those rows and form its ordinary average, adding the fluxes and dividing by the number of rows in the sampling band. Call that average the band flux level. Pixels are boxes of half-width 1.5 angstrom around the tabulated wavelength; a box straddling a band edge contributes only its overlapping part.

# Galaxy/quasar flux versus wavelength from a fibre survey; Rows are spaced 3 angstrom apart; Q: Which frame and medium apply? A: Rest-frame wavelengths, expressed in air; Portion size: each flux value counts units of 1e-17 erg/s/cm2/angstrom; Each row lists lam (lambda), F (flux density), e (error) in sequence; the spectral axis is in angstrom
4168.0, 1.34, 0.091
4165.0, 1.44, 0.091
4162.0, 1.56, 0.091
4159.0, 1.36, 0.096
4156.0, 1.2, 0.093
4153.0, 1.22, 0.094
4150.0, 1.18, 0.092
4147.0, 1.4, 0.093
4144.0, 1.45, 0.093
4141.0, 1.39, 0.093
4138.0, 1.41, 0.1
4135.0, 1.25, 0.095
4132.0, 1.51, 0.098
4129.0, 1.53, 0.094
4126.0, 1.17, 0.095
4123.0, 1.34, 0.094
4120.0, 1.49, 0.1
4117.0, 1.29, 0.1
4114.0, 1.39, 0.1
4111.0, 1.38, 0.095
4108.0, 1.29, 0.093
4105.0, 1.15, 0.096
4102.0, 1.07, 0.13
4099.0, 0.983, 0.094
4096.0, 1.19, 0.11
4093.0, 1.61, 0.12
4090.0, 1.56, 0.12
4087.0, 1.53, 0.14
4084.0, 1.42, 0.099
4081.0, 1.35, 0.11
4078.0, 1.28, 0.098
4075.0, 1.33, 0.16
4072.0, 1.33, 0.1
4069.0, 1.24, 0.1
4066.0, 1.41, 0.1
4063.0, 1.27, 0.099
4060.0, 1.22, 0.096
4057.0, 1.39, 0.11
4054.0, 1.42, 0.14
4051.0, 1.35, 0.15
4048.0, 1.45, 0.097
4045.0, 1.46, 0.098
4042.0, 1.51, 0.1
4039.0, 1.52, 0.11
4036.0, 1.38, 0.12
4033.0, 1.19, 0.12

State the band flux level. 1.373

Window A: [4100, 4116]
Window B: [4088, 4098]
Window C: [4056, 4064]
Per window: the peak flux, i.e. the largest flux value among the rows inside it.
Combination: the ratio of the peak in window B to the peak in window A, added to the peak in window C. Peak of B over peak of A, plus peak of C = 2.55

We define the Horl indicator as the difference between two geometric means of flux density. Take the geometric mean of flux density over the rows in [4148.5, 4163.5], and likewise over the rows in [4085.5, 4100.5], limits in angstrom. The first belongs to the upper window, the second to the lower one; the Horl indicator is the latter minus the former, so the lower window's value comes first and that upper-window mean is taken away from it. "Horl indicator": 0.05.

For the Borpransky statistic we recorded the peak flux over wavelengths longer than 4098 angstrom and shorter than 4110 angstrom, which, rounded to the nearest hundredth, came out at 1.29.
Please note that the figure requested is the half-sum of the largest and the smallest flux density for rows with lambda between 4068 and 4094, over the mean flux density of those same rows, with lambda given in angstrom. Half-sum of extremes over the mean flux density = 1.014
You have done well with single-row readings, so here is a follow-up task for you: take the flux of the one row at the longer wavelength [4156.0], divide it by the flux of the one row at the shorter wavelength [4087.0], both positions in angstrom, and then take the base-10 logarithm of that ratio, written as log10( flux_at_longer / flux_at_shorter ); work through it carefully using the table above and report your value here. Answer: -0.11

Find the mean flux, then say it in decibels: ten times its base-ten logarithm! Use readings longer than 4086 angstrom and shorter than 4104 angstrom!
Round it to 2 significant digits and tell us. 1.2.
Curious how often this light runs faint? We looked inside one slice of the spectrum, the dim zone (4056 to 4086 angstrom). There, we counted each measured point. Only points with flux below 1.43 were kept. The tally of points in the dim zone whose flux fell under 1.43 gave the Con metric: 10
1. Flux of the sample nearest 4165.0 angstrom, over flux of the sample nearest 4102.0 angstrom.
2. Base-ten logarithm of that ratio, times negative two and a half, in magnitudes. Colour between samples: -0.32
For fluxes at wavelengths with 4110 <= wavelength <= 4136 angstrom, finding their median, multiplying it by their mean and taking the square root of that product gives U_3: 1.38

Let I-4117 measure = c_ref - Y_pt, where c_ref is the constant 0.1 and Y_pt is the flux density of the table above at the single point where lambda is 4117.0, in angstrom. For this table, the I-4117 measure -1.19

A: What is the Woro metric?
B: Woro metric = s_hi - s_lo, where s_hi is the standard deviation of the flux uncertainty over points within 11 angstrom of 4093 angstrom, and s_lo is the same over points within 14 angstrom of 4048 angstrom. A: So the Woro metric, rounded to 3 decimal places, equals -0.003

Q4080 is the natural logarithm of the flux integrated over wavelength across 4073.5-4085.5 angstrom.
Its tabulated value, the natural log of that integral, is 2.78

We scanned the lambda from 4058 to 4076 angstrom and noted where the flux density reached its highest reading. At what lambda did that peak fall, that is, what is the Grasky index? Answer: 4066.0 angstrom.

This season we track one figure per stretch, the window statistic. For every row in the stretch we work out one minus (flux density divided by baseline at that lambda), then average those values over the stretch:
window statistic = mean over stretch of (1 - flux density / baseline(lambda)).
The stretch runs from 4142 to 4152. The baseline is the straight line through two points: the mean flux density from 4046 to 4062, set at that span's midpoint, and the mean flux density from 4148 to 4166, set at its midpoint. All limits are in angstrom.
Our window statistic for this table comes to -0.01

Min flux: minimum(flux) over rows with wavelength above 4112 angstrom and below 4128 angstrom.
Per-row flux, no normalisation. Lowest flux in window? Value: 1.17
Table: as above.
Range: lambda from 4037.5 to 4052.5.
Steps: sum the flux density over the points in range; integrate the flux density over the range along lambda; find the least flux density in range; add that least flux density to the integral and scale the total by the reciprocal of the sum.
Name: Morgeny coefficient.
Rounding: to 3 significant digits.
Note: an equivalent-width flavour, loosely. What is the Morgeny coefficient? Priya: 3.19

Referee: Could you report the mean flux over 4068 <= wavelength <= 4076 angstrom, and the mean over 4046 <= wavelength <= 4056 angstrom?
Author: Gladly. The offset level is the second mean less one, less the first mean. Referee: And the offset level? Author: -0.89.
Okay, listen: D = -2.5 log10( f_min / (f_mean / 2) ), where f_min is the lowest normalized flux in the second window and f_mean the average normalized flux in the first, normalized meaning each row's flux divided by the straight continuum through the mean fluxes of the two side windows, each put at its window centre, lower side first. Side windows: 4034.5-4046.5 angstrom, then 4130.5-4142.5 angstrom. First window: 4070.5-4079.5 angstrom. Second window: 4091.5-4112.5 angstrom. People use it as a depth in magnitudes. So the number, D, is -0.45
